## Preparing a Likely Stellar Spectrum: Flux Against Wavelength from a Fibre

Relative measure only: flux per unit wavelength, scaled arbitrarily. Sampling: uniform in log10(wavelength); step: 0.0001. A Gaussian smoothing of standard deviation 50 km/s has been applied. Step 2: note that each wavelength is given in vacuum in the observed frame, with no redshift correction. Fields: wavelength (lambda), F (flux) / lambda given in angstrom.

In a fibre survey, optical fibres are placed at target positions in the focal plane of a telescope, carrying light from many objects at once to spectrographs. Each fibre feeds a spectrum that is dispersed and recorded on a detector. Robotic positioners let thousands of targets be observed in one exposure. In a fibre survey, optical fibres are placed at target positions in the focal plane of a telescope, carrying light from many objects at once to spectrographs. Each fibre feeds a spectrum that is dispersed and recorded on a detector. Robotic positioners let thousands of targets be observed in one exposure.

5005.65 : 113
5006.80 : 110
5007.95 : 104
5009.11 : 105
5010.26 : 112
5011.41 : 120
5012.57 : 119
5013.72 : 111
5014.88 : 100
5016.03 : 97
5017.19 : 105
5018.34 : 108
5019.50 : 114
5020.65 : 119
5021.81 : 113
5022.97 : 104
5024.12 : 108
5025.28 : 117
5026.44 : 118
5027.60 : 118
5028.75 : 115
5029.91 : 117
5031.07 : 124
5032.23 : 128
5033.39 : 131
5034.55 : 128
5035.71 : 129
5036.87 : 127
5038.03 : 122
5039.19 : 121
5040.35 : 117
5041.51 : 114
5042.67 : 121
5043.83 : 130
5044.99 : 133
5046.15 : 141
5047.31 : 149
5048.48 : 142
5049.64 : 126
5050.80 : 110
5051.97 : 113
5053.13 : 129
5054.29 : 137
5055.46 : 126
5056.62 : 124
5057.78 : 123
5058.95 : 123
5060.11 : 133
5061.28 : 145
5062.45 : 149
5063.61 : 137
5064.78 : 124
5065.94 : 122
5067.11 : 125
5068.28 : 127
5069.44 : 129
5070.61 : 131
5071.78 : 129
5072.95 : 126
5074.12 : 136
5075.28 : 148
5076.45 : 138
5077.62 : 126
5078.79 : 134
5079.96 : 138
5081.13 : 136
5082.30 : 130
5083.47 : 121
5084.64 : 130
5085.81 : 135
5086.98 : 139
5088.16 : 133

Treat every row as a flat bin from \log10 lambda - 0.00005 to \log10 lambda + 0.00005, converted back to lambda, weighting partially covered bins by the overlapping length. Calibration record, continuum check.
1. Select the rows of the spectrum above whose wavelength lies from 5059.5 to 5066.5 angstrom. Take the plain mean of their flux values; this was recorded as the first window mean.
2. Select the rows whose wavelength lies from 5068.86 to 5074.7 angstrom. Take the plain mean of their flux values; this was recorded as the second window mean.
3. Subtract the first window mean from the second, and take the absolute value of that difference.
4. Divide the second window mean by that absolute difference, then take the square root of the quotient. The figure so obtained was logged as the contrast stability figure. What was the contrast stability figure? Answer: 5.2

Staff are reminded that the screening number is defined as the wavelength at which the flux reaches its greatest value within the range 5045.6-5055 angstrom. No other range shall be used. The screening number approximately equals 5047.31 angstrom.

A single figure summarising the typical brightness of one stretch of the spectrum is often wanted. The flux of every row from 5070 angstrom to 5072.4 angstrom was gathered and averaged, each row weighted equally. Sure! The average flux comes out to 130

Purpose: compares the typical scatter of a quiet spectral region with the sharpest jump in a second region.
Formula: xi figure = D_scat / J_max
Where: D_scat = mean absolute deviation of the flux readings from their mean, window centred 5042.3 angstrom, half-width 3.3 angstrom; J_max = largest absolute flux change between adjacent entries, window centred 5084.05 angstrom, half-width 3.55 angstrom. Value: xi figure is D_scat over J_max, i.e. 0.65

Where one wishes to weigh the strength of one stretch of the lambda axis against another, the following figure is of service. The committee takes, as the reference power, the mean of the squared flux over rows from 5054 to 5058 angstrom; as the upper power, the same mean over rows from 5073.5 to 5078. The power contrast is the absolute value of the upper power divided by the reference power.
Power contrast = 1.2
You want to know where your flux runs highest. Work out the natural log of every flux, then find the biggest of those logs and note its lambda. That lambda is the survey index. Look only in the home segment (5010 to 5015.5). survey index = 5011.41 angstrom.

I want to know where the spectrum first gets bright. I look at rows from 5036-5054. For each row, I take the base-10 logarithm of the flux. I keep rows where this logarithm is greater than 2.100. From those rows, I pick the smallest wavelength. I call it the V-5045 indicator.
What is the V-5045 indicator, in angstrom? 5036.87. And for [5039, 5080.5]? 5043.83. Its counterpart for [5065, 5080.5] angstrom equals 5068.28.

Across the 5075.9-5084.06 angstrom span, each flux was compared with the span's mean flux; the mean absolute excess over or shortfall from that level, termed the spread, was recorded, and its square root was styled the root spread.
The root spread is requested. 2.30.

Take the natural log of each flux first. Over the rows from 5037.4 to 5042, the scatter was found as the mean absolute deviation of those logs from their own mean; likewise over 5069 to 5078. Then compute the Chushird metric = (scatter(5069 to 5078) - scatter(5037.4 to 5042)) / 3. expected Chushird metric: 0.006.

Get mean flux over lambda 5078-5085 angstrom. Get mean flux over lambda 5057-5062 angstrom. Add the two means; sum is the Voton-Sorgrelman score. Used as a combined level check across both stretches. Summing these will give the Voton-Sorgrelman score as 262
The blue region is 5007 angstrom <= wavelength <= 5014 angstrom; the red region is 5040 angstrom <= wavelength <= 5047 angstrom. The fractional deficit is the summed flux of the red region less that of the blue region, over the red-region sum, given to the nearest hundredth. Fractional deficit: 0.11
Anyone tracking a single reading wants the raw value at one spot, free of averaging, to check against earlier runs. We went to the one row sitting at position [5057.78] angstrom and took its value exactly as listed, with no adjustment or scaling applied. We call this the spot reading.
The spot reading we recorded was 123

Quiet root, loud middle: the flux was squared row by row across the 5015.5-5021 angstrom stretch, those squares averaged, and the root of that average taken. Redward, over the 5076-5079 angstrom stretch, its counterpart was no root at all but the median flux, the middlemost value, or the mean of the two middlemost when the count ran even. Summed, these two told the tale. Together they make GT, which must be 243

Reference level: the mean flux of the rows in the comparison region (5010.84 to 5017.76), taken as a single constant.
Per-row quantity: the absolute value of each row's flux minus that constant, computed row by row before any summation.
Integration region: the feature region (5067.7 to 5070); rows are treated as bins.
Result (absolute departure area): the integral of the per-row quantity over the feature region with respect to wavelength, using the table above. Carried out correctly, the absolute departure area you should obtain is 45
